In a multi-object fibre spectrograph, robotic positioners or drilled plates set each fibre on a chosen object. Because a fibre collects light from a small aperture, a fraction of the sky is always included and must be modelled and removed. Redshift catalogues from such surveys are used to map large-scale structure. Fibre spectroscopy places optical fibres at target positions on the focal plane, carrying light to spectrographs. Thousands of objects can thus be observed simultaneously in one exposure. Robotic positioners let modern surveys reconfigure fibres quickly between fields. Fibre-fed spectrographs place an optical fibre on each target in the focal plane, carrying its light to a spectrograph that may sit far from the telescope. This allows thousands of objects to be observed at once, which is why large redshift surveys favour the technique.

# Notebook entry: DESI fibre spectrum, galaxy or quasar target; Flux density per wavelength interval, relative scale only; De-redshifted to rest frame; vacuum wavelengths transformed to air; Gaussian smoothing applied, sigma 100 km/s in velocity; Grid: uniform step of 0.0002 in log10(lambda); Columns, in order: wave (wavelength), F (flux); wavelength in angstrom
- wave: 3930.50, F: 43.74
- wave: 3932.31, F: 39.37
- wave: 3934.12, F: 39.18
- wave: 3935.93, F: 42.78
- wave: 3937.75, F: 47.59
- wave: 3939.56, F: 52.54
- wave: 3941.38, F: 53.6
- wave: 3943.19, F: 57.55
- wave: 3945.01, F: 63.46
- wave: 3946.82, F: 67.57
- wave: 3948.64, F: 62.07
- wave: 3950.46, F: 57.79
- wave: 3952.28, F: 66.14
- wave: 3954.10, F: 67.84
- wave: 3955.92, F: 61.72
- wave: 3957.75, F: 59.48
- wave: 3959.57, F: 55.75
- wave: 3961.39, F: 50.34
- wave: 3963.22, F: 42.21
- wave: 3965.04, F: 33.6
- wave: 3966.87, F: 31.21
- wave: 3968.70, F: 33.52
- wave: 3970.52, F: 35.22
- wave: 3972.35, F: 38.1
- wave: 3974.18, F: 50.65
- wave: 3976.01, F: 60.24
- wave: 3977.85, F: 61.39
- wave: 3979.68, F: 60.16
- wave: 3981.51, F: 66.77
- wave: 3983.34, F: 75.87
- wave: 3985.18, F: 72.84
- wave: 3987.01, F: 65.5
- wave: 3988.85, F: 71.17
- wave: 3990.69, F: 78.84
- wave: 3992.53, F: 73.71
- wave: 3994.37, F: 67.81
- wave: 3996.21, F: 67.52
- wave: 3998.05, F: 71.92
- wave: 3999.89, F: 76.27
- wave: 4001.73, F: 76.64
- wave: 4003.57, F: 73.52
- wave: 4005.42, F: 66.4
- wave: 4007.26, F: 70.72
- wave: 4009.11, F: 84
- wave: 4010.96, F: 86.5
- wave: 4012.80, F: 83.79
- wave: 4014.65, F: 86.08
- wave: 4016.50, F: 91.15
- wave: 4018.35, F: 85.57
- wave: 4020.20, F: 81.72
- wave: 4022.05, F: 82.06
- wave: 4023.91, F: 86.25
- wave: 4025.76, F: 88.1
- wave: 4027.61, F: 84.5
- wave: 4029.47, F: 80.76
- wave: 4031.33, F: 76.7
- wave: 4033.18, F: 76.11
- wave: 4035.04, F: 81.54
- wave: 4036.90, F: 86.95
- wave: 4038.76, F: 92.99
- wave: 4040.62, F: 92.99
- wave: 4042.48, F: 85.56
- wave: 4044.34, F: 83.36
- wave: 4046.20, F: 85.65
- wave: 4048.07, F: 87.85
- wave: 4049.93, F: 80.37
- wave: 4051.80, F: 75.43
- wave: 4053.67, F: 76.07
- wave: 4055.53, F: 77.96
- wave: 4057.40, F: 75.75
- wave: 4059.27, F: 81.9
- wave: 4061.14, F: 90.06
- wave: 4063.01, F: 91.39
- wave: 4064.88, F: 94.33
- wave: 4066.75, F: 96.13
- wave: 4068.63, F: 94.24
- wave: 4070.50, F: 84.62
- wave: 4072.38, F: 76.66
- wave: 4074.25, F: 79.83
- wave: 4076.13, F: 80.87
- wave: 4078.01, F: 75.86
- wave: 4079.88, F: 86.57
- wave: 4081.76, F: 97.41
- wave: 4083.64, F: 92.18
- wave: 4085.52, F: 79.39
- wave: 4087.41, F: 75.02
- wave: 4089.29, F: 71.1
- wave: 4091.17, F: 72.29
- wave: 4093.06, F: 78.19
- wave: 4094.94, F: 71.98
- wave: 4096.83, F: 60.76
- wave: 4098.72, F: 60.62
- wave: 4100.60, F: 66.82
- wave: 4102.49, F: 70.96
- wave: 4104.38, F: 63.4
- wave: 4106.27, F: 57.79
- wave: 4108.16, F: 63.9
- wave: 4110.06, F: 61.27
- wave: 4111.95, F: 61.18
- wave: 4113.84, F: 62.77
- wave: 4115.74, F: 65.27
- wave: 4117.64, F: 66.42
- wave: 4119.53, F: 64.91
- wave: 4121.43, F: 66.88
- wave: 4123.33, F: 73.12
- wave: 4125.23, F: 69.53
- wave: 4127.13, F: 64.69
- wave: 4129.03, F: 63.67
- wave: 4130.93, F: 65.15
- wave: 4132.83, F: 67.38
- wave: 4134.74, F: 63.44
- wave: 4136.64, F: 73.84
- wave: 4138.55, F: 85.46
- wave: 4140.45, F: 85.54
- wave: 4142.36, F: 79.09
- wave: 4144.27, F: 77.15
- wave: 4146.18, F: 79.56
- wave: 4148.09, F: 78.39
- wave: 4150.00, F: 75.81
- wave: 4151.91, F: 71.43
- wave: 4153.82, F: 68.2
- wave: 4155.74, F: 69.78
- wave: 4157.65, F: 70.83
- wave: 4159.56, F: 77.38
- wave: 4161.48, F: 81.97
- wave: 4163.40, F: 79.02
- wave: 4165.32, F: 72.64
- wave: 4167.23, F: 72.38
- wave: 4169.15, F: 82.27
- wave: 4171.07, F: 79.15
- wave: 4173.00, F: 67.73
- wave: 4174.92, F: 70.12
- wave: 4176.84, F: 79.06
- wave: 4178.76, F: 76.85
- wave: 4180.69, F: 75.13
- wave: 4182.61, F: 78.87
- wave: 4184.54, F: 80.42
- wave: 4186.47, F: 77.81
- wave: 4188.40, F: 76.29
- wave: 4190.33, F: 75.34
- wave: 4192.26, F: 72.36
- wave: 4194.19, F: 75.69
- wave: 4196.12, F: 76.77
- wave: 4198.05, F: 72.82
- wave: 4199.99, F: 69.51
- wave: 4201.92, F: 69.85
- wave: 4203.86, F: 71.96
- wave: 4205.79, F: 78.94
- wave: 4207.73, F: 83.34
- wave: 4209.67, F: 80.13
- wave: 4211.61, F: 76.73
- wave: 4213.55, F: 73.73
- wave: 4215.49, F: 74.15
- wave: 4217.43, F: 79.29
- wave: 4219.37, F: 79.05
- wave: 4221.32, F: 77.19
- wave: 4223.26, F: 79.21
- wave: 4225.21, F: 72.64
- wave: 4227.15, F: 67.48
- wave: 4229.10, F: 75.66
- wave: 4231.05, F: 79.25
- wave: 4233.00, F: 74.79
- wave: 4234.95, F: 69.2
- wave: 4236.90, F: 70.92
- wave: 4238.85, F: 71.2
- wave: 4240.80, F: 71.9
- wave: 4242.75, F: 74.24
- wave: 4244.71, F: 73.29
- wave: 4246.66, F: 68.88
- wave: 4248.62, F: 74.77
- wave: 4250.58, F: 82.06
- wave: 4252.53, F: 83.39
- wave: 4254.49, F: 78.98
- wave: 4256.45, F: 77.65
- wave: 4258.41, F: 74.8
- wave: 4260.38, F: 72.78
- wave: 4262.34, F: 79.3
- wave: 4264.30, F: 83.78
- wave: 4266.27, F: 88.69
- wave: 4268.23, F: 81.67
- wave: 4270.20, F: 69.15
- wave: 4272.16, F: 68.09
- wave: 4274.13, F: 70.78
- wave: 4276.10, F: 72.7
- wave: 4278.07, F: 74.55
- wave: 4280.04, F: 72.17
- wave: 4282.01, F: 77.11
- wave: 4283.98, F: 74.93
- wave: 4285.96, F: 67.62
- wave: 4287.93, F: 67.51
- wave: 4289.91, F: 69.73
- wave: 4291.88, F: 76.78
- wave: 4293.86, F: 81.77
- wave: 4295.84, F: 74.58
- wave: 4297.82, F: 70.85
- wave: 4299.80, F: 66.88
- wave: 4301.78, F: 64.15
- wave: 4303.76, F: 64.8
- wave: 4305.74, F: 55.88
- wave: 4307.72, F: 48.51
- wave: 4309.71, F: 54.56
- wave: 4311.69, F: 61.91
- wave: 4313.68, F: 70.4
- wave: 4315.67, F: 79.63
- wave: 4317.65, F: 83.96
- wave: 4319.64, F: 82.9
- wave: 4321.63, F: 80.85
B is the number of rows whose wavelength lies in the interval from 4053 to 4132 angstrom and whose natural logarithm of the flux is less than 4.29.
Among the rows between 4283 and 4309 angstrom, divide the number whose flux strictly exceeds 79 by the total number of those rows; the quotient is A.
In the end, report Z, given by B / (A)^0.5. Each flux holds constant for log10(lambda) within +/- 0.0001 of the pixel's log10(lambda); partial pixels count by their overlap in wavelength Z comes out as 76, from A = 0.08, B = 21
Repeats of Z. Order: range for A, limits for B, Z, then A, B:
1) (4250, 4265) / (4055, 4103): 10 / 0.50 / 7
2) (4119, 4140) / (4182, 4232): 23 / 0.09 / 7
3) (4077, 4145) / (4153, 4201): 23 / 0.19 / 10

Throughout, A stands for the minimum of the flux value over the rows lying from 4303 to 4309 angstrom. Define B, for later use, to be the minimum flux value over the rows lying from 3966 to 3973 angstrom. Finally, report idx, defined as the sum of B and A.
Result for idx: 80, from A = 48.51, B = 31.21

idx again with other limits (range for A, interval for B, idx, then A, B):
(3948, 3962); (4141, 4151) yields 126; 50.34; 75.81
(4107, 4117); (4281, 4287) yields 129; 61.18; 67.62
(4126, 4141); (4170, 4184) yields 131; 63.44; 67.73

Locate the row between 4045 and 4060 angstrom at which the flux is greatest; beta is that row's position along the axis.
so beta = 4048.07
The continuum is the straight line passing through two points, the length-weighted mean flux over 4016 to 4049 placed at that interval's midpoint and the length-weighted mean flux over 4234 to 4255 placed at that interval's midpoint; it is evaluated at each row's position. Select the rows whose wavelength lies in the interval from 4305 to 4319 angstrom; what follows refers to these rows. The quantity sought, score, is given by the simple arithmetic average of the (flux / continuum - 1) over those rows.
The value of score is -0.08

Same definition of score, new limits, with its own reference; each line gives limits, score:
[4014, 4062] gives -0.01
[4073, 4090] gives -0.01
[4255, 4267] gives 0.08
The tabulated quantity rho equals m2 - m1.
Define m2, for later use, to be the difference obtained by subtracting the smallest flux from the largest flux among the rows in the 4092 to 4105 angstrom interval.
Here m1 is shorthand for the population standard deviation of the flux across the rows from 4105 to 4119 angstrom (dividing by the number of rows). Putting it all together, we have 15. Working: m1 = 2.7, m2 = 18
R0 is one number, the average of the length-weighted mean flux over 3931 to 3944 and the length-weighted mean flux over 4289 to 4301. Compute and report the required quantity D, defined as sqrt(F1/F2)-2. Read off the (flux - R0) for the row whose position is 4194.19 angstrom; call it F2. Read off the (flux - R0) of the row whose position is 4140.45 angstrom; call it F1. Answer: -0.72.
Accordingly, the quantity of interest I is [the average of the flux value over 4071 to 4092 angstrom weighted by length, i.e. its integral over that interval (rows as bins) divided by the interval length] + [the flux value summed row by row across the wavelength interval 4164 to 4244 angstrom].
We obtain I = 3163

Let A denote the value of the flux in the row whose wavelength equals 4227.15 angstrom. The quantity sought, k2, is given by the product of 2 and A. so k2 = 135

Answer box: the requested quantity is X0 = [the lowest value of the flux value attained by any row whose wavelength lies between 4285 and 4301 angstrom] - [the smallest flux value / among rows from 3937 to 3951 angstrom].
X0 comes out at 19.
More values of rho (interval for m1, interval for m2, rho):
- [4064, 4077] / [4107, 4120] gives -2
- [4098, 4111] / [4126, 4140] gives 18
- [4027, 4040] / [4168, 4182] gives 9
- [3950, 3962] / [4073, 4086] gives 16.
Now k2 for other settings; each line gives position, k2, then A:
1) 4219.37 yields 158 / 79.05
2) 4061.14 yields 180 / 90.06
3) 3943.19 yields 115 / 57.55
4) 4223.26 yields 158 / 79.21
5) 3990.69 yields 158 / 78.84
